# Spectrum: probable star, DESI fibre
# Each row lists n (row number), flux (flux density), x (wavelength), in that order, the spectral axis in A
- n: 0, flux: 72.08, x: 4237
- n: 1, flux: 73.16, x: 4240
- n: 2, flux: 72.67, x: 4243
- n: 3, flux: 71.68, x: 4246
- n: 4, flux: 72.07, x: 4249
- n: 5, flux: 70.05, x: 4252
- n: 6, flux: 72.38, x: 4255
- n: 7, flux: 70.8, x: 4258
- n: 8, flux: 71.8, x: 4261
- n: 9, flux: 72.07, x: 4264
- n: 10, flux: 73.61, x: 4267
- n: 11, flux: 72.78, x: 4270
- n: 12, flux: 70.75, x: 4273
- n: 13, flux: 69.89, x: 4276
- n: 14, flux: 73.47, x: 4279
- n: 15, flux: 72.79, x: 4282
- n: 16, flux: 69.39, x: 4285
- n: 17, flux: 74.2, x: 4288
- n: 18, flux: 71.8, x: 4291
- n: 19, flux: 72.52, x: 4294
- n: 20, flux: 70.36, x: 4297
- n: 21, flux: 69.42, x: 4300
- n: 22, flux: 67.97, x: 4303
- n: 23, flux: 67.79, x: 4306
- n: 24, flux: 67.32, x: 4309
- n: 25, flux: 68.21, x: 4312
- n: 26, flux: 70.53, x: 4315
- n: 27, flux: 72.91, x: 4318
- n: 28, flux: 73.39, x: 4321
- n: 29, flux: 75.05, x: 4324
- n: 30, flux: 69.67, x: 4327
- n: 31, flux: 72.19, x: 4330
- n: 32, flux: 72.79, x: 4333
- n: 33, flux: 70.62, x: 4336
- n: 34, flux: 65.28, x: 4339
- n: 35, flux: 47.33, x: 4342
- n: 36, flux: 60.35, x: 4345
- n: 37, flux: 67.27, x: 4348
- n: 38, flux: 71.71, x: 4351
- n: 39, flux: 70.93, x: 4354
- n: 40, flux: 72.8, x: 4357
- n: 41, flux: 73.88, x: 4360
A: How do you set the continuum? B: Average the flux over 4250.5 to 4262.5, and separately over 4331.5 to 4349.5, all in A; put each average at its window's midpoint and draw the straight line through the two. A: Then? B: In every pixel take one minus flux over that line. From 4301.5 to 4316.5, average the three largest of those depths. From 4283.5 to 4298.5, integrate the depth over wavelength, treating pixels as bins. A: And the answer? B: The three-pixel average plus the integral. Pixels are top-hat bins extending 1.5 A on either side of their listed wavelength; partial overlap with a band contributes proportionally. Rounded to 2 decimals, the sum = -0.76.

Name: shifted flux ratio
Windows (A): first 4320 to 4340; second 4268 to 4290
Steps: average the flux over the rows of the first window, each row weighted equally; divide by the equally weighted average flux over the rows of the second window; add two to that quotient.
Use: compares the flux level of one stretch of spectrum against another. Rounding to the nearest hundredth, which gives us 2.99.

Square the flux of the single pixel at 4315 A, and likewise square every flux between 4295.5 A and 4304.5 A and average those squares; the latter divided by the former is 0.96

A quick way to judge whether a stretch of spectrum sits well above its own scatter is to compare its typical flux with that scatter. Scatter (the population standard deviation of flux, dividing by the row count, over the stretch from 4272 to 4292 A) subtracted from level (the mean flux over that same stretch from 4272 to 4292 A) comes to 70.1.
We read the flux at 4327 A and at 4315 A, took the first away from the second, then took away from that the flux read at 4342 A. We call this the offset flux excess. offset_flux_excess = -46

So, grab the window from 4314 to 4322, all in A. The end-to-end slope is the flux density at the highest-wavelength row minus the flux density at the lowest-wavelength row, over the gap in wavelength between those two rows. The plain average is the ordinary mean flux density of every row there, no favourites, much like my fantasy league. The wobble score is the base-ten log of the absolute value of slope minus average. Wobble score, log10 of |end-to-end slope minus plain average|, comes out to 1.86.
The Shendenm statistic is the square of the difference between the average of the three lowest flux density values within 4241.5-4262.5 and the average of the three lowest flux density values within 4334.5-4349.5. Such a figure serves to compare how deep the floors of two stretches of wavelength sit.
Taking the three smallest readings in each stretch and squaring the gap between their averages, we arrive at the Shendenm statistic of 174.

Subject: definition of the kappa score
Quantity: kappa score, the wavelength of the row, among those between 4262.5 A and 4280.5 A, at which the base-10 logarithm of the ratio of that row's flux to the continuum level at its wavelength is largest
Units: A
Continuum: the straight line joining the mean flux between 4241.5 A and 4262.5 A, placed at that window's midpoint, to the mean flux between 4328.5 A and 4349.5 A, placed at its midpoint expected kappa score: 4279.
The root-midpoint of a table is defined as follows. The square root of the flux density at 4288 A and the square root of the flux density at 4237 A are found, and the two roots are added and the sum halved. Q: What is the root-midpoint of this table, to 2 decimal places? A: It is 8.55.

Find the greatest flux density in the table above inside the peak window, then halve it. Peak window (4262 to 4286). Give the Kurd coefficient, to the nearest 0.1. 36.8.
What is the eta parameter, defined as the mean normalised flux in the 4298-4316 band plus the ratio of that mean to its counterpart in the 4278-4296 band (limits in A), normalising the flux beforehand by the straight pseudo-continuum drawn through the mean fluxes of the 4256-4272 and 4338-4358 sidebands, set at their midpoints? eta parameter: 1.97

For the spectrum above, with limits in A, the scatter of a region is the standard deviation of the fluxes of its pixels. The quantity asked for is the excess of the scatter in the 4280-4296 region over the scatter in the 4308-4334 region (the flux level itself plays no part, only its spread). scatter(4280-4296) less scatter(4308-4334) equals -1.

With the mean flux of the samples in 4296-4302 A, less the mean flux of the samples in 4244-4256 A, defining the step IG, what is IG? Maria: -2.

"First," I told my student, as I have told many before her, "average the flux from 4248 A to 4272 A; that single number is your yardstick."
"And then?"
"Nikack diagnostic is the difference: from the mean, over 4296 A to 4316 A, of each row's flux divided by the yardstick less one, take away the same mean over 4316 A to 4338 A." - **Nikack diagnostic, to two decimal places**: -0.05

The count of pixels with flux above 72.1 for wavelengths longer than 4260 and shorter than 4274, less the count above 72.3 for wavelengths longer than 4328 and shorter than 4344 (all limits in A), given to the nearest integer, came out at 1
